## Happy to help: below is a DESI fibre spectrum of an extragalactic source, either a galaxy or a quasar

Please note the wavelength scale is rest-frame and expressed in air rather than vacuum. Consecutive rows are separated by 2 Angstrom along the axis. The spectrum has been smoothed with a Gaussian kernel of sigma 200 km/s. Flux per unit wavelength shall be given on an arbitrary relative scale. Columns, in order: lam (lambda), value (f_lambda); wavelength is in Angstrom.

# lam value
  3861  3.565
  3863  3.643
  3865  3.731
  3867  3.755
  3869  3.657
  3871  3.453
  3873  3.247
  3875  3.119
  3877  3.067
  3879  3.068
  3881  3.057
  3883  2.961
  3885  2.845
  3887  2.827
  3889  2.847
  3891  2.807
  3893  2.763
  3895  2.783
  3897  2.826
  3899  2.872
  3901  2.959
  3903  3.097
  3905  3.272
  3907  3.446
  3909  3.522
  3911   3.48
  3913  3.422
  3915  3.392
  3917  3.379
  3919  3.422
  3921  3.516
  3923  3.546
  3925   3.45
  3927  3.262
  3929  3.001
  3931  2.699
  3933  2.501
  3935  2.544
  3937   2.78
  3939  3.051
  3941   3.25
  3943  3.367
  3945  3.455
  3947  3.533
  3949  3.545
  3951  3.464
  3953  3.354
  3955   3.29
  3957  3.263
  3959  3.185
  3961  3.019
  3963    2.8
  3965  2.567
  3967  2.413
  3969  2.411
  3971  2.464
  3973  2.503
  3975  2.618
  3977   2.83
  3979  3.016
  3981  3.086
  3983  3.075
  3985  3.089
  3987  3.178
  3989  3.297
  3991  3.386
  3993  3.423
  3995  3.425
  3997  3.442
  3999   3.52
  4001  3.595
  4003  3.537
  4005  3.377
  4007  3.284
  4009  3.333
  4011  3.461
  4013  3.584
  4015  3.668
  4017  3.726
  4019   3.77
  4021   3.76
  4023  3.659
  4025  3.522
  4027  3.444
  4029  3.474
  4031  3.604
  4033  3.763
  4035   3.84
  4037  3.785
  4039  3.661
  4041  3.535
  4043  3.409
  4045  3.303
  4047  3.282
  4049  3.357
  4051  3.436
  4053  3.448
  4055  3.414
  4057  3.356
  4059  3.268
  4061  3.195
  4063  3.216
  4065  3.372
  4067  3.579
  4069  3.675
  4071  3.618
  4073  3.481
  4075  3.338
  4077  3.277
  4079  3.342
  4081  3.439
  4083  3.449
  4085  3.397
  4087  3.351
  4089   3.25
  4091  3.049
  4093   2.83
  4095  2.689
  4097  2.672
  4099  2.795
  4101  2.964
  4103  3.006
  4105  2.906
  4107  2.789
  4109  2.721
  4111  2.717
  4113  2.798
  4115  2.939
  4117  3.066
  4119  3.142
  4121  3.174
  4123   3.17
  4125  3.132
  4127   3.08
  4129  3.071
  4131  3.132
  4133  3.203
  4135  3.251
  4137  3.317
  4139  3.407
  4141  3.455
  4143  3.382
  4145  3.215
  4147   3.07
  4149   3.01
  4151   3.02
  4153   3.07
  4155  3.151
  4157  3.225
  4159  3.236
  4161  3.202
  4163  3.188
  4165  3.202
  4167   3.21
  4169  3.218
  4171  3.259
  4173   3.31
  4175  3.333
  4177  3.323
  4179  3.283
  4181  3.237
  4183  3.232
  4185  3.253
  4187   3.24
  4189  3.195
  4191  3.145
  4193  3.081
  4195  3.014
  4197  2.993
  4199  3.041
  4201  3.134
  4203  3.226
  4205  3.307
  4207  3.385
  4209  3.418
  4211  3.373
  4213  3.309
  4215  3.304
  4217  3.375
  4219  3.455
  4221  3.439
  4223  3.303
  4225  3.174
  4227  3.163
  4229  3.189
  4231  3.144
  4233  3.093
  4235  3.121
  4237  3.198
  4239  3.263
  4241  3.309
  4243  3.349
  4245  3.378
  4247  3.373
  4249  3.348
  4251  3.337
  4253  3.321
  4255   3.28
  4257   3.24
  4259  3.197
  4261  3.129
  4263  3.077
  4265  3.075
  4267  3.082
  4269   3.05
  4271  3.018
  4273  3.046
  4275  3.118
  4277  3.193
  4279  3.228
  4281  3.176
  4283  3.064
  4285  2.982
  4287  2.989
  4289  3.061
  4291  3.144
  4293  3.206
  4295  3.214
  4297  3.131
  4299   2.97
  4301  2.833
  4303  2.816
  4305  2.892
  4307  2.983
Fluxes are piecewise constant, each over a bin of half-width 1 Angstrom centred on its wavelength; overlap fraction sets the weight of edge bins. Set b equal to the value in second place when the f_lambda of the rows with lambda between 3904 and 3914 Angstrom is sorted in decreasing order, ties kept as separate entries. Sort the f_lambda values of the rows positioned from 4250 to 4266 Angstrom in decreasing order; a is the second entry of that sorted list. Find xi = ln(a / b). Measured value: -0.05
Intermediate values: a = 3.321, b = 3.48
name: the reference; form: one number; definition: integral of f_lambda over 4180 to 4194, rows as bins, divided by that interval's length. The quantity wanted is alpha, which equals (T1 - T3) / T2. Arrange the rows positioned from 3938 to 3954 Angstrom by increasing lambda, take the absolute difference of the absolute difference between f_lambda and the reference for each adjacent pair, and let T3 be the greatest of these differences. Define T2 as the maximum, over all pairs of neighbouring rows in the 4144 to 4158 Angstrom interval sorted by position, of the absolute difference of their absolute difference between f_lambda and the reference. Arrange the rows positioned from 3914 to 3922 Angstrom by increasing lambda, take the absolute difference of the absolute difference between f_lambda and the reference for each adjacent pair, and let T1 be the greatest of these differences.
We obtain -0.2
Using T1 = 0.09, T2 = 0.11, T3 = 0.117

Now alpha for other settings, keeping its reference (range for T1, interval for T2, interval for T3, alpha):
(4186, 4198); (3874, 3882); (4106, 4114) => -0.3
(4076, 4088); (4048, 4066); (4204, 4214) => 0.1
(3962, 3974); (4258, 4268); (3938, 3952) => 1.7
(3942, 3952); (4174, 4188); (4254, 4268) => 0.4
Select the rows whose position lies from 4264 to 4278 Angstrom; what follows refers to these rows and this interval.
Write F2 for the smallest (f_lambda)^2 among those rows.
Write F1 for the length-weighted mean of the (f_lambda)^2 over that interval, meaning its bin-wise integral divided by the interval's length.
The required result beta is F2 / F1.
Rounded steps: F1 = 9.5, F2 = 9.1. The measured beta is 0.96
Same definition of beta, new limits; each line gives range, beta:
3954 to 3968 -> 0.67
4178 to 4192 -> 0.95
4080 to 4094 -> 0.75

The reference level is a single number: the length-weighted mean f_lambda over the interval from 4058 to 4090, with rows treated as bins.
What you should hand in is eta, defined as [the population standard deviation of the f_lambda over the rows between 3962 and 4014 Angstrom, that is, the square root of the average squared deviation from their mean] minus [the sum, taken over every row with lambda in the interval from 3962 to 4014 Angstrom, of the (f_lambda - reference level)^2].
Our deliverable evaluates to -5.7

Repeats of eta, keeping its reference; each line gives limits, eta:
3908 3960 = -2.6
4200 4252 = -0.5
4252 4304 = -2.4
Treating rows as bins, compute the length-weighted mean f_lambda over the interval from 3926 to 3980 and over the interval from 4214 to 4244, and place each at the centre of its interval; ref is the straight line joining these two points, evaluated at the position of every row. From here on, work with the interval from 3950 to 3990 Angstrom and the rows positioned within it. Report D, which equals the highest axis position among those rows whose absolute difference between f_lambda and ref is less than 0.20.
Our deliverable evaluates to 3987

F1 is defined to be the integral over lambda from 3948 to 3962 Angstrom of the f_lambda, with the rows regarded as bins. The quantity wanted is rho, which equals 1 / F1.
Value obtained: 0.0216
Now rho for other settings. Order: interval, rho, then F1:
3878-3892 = 0.0245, 41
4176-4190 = 0.0220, 46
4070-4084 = 0.0209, 48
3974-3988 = 0.0239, 42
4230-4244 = 0.0222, 45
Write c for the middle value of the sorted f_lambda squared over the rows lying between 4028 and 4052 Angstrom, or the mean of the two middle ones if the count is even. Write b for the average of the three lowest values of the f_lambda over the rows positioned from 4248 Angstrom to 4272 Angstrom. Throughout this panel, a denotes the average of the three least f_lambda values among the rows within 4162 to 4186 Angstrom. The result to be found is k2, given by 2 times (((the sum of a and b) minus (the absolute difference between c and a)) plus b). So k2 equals 0.4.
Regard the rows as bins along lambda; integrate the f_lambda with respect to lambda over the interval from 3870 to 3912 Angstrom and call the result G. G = 129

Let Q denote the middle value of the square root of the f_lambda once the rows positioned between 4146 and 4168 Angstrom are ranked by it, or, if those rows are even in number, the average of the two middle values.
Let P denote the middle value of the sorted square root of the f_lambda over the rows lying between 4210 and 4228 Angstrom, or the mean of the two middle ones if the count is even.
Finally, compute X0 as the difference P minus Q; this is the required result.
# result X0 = 0.03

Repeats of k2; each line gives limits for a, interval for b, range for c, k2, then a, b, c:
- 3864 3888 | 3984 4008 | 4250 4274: 5.0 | 2.9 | 3.18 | 9.6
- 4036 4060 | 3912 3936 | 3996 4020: -1.4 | 3.3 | 2.58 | 12.5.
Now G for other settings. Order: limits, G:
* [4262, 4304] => 129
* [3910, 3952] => 136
